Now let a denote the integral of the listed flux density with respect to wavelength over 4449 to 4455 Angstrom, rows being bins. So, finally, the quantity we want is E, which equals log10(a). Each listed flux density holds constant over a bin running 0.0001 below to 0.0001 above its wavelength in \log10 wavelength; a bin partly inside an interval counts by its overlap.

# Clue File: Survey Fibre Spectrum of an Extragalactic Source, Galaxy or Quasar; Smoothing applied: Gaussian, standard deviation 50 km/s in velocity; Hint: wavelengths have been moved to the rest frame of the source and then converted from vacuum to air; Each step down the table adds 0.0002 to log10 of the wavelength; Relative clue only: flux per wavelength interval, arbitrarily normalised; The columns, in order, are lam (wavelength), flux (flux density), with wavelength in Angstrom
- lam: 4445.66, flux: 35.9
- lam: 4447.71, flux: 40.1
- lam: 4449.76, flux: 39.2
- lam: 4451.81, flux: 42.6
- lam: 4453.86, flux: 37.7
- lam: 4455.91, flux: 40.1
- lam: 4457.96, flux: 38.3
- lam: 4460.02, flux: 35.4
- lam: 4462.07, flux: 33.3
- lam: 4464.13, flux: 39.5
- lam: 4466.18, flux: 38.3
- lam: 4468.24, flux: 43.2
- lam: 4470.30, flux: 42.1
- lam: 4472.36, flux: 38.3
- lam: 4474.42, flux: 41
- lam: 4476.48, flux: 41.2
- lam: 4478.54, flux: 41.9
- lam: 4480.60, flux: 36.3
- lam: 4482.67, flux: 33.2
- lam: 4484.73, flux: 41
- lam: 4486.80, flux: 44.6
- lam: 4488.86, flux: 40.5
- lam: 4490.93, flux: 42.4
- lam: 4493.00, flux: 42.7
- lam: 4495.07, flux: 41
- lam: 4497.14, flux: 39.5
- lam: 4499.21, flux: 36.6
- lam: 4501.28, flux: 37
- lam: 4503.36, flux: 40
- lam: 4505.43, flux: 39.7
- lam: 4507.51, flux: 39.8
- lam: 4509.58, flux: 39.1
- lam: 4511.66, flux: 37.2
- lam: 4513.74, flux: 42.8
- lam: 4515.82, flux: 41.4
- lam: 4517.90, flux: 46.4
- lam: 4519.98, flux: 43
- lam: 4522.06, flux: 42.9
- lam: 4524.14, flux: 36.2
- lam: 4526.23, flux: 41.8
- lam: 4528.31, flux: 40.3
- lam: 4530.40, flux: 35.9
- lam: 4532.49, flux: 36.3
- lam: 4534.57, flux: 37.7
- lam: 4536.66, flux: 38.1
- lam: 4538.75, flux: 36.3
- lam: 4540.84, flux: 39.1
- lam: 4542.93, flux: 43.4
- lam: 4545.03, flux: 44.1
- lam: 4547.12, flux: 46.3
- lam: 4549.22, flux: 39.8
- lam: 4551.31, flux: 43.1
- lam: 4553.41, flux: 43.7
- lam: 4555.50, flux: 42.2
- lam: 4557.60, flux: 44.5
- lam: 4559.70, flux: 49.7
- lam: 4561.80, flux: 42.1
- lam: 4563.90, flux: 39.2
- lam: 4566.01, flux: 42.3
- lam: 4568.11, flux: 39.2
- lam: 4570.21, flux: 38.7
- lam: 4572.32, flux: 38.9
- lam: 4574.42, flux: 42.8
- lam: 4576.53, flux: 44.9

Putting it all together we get 2.38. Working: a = 239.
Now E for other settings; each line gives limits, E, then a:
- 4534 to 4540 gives 2.35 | 224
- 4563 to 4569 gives 2.38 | 242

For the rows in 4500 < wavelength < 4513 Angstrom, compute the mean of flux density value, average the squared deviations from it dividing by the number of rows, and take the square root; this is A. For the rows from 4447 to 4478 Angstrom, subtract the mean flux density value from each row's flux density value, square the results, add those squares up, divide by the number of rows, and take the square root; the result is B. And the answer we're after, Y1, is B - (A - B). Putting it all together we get 3.9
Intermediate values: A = 1.2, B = 2.6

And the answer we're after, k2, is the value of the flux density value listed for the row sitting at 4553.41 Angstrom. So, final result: 43.7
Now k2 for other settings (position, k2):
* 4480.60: 36.3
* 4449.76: 39.2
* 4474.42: 41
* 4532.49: 36.3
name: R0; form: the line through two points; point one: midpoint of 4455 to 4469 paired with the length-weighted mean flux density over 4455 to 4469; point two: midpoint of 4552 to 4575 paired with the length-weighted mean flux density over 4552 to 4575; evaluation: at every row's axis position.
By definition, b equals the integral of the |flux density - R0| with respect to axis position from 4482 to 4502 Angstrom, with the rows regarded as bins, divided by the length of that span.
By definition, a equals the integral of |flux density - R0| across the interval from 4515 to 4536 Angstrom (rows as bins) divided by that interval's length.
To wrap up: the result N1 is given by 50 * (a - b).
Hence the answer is 18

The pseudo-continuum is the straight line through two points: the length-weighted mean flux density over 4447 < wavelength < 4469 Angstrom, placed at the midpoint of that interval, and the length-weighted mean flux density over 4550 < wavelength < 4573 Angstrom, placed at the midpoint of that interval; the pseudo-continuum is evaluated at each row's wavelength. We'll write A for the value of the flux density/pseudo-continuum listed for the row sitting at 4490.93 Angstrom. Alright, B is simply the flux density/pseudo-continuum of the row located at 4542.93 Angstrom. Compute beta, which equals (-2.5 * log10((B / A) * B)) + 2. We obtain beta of 2.0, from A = 1.06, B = 1.04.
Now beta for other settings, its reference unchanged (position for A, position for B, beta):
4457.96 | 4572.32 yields 2.2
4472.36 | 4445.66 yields 2.1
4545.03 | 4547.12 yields 1.8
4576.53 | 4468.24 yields 1.8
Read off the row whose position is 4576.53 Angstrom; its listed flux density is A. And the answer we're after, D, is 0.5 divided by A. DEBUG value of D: 0.0111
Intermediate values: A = 44.9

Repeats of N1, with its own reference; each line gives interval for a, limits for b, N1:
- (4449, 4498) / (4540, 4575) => 1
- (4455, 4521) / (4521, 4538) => -35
